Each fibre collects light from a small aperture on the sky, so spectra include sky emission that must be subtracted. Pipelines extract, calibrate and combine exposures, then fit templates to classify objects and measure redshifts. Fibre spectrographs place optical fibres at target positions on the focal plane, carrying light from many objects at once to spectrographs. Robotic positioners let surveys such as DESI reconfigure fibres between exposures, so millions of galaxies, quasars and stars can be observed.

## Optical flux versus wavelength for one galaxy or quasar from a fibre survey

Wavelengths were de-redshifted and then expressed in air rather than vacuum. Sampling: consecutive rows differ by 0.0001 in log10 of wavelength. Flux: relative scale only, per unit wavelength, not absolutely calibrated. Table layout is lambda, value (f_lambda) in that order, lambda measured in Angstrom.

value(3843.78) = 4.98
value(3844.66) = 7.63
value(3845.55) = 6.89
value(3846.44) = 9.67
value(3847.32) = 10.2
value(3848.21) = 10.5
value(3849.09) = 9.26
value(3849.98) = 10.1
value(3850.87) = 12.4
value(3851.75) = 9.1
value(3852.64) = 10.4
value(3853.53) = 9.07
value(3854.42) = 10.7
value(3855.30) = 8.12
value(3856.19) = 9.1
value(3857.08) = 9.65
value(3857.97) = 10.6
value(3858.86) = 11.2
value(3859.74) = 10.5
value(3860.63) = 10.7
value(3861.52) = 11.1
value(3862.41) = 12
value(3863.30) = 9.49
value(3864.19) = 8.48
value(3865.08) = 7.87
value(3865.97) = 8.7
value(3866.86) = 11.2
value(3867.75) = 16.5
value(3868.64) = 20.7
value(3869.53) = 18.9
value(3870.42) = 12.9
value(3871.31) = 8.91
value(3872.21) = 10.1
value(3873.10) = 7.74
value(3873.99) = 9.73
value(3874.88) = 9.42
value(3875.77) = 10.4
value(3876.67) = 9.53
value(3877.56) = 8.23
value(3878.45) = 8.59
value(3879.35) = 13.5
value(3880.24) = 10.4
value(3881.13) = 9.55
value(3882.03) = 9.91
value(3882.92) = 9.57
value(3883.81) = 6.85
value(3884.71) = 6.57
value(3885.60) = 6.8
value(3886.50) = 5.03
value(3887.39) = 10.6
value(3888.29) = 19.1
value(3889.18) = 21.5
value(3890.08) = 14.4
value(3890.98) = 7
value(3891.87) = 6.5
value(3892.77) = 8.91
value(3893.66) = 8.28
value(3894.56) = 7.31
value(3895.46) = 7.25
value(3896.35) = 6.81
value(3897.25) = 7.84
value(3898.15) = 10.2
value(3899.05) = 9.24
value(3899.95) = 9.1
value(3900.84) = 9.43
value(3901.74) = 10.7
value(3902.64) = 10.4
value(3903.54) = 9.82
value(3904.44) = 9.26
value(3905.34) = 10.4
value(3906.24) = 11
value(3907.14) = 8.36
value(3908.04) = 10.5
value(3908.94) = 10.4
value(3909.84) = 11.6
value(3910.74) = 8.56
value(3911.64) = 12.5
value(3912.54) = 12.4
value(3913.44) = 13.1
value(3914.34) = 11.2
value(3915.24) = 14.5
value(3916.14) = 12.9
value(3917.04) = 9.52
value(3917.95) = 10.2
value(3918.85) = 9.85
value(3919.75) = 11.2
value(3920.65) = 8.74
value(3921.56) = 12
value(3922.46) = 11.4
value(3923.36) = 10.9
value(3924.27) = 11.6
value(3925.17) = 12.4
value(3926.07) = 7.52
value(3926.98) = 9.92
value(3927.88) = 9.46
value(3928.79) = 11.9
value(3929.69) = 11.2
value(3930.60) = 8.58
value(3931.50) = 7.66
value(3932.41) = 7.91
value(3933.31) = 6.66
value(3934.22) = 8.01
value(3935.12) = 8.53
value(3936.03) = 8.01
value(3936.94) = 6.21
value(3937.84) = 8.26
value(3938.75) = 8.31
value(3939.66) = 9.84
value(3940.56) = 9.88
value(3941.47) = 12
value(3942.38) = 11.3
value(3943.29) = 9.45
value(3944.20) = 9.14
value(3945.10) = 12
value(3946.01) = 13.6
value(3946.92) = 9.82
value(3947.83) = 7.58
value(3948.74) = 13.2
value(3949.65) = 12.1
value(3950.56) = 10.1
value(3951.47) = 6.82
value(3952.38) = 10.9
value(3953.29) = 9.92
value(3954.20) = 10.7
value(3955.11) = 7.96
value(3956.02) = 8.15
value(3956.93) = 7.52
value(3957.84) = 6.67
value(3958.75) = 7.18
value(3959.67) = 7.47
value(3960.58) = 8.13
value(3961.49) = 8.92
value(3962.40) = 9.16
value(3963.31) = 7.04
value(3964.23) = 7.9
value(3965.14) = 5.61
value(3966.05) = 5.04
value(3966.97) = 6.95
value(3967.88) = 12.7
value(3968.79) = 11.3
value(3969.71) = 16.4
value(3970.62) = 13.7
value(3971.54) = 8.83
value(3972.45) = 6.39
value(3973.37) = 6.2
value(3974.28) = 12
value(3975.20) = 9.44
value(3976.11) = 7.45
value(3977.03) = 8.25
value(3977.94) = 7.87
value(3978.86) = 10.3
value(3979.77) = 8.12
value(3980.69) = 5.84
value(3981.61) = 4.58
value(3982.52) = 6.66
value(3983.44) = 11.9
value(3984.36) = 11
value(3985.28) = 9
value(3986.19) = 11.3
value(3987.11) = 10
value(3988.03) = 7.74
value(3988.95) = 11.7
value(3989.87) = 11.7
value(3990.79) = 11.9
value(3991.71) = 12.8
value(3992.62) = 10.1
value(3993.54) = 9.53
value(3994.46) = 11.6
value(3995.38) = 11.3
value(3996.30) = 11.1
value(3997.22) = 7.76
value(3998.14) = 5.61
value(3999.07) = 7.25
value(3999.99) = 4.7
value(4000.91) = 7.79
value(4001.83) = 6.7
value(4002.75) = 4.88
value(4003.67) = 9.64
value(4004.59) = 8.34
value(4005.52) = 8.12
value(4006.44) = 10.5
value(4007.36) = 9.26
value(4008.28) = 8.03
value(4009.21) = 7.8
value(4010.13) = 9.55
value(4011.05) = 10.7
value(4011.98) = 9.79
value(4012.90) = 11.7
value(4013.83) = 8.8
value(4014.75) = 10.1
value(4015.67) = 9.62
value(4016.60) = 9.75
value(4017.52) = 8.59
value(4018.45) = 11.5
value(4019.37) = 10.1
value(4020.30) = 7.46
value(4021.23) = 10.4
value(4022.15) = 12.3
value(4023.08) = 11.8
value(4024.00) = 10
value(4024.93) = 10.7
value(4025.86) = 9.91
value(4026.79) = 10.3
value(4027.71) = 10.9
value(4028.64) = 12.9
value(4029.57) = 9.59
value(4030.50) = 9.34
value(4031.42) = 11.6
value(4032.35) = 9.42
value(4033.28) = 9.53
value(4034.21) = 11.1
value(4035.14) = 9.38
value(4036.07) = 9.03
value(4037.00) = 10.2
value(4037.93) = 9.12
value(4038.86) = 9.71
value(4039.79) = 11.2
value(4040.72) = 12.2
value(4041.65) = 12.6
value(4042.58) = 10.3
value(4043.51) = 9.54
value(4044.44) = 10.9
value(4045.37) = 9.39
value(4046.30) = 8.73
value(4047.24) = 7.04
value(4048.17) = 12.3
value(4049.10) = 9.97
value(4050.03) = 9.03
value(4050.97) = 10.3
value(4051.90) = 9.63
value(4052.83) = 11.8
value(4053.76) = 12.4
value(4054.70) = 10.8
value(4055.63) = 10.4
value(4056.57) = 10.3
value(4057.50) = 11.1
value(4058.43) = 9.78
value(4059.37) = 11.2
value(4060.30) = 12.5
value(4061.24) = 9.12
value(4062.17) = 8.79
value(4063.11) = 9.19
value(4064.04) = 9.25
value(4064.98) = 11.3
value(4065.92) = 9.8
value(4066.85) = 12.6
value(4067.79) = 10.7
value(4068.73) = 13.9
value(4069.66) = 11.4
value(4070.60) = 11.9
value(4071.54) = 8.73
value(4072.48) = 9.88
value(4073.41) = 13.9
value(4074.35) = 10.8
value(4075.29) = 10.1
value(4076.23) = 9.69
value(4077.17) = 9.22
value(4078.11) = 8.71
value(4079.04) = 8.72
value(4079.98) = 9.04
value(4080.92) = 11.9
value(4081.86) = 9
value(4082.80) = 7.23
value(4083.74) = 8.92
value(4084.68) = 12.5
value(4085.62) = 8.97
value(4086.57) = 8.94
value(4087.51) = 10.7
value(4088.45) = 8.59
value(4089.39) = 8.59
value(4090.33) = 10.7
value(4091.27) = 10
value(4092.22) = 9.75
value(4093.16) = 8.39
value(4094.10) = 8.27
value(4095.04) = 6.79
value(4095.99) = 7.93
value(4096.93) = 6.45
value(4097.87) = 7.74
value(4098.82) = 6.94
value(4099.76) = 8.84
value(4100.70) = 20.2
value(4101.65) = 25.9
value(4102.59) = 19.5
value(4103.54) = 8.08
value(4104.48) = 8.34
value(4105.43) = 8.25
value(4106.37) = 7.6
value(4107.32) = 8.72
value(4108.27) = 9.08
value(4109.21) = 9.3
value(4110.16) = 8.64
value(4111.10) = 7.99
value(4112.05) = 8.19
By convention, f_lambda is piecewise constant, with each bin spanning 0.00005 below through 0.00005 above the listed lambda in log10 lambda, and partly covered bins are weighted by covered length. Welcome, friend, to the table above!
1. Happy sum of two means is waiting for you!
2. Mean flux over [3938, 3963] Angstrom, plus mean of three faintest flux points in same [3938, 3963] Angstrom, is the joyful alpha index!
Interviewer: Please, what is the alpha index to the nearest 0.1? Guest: 16.4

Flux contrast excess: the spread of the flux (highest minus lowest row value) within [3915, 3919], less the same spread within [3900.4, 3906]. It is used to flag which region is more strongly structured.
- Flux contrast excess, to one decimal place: 3.5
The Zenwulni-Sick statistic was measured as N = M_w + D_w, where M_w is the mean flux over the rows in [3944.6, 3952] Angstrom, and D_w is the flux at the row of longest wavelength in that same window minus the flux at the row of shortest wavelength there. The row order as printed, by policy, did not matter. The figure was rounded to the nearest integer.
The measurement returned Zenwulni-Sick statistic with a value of 5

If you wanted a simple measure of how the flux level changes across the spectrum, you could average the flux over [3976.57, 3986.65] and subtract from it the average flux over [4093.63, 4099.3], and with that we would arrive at 1.3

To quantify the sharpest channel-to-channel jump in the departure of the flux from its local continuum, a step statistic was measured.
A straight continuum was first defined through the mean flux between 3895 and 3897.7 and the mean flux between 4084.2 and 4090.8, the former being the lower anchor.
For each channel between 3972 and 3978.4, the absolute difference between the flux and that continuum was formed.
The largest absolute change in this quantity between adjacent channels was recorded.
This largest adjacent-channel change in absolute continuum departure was 2.6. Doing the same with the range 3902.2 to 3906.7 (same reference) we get 1.1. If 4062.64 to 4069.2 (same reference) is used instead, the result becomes 3.2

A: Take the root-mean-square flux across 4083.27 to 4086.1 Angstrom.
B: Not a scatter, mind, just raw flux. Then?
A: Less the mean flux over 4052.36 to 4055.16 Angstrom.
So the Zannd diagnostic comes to -1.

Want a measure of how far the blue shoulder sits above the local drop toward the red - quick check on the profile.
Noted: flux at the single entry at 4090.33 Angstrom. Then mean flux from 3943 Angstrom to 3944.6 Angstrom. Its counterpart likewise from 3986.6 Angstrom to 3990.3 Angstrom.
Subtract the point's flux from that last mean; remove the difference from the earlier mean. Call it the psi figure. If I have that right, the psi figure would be 9.7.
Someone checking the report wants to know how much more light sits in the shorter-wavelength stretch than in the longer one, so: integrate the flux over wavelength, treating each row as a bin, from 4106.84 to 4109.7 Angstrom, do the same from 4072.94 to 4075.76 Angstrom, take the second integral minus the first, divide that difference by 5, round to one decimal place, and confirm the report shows 1.4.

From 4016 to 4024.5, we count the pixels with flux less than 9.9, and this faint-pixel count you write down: 3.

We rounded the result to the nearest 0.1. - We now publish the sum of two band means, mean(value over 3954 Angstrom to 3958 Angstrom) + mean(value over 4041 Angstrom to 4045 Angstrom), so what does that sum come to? 19.0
